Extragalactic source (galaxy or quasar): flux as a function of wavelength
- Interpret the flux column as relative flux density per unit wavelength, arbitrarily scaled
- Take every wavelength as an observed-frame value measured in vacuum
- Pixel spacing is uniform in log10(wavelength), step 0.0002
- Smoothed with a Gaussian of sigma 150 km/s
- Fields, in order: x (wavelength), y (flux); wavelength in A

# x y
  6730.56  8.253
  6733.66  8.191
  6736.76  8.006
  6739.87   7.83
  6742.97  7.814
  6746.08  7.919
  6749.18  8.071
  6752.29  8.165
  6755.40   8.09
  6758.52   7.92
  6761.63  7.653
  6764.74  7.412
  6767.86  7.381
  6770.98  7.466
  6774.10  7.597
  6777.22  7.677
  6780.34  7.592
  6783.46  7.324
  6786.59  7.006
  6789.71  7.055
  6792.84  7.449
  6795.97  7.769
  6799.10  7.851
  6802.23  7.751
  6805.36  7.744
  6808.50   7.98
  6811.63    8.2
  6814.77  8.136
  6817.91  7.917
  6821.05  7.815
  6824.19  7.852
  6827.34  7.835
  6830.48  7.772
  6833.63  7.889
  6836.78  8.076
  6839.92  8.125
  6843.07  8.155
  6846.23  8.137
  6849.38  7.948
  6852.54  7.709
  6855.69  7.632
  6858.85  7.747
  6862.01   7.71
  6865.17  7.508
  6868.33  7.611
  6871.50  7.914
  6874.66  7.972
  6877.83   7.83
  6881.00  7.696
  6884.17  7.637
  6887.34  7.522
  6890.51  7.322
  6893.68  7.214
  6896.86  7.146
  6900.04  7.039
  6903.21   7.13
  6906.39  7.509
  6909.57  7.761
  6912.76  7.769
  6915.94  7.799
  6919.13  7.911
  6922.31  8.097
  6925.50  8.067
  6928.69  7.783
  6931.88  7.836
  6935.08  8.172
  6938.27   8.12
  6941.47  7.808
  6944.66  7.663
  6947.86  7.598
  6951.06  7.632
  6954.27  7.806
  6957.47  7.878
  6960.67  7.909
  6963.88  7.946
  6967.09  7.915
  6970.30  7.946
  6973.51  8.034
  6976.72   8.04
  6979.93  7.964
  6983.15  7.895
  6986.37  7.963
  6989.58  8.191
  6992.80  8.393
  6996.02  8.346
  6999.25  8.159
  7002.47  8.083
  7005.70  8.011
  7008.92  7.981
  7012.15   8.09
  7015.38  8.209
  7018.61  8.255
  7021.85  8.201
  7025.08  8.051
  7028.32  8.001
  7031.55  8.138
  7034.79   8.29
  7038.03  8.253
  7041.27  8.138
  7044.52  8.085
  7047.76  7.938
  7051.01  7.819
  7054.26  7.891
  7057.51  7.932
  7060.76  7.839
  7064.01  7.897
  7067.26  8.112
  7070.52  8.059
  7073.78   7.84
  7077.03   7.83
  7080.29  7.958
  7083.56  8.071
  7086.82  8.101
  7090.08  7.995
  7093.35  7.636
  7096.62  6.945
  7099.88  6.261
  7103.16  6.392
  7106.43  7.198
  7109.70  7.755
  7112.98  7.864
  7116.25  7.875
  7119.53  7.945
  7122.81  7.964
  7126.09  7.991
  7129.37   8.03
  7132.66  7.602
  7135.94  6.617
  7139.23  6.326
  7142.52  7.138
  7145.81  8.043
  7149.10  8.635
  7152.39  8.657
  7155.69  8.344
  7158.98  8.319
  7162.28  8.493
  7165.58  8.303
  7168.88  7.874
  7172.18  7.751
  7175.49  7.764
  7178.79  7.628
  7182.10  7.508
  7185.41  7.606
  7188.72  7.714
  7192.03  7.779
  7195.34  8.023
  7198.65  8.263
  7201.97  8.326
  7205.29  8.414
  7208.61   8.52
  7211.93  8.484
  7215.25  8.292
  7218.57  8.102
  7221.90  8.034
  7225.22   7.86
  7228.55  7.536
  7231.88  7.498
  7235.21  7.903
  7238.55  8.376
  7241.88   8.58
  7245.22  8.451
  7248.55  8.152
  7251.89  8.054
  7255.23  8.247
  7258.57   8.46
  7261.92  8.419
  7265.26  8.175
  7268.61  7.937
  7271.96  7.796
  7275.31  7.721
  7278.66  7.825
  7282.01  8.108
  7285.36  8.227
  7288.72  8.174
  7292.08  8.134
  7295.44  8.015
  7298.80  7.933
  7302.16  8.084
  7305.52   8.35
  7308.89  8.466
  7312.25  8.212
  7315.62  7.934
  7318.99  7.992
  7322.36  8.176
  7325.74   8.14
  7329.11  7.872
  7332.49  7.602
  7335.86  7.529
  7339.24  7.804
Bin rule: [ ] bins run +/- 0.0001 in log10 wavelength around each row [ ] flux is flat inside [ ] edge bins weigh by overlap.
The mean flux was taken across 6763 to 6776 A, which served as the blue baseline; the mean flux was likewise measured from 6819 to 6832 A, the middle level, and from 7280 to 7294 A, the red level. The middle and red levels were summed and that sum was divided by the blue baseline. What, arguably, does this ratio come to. 2.14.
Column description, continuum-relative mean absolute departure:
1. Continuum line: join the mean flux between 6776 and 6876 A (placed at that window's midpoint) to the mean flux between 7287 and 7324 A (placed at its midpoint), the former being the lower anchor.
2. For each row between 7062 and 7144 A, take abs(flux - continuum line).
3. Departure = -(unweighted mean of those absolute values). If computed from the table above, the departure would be -0.45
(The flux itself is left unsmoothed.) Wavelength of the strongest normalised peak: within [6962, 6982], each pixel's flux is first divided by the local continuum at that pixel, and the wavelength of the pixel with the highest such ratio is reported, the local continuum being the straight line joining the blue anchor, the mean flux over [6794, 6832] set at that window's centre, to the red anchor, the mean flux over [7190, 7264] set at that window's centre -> 6976.72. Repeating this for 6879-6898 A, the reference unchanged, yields 6881.00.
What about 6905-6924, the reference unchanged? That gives 6922.31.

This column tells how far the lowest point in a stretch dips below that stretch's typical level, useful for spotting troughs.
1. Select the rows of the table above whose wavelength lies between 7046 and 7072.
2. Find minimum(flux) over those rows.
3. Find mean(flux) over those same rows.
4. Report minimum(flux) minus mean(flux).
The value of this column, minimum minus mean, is -0.12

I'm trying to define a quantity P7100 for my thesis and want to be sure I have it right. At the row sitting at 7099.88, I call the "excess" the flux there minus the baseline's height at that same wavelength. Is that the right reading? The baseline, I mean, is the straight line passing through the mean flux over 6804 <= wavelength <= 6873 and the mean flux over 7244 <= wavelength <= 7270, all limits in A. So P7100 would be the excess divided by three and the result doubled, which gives -1.2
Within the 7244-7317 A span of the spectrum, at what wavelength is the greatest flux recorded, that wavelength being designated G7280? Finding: 7308.89 A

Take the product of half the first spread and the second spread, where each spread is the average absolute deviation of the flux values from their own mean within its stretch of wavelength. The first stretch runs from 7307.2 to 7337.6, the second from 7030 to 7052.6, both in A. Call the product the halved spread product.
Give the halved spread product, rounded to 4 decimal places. 0.0144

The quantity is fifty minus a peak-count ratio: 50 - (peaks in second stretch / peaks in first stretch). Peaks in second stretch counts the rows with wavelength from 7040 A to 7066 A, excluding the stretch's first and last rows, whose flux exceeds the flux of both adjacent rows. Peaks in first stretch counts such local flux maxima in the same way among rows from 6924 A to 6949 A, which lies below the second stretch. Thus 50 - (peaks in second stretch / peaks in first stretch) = 49.00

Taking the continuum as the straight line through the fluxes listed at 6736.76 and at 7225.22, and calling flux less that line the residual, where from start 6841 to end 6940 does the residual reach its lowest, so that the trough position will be 6900.04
